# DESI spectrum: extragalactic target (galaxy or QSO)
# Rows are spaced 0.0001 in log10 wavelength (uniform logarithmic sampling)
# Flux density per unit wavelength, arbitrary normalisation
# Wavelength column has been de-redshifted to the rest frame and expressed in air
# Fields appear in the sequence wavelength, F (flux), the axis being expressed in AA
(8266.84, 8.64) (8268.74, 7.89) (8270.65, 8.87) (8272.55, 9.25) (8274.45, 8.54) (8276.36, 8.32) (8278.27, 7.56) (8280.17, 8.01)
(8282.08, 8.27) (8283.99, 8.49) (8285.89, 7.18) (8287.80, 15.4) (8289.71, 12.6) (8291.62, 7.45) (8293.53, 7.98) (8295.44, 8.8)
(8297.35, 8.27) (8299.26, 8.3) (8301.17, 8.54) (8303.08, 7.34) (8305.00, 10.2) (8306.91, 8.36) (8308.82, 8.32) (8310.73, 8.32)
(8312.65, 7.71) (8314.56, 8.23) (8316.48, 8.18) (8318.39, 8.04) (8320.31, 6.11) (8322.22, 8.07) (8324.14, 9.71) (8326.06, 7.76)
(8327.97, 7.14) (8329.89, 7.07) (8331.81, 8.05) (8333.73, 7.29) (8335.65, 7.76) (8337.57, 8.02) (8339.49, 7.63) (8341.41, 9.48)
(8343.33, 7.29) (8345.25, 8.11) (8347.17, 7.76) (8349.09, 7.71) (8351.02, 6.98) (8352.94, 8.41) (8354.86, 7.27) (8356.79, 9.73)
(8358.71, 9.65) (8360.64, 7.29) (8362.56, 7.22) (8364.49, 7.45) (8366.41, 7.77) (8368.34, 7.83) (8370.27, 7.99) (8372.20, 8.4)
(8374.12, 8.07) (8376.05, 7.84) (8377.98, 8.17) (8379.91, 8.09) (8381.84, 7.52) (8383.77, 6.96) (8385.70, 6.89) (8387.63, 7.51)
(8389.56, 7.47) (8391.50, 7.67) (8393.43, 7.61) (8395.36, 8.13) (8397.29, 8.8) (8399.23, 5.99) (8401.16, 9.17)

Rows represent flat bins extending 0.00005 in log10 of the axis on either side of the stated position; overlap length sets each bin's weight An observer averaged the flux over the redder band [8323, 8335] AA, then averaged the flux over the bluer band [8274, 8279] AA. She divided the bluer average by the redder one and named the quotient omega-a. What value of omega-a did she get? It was 1.04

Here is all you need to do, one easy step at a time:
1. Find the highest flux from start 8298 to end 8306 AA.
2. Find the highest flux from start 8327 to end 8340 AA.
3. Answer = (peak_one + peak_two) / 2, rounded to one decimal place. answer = 9.1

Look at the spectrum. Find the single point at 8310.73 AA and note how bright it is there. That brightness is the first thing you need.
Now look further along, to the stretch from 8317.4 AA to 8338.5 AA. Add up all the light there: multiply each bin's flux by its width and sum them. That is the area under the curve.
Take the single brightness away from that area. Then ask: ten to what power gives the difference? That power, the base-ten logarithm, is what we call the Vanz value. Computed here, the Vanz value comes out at 2.19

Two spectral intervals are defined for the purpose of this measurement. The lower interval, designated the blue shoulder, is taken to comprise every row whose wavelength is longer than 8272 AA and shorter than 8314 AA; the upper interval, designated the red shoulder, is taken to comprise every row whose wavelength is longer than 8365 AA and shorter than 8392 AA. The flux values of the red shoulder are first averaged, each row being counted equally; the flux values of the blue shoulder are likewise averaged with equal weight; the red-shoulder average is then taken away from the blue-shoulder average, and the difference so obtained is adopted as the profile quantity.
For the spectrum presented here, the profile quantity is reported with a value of 1.1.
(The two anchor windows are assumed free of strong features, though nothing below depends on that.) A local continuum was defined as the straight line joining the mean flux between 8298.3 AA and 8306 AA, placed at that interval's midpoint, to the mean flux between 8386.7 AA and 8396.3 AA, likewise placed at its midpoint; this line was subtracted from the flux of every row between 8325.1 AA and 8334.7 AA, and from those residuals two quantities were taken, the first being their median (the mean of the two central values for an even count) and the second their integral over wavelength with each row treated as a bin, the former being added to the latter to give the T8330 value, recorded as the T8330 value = -9.1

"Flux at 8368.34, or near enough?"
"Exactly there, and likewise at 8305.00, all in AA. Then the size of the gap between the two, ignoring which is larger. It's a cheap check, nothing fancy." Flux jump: 2.4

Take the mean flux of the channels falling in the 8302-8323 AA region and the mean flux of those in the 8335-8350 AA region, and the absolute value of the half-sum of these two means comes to 8.03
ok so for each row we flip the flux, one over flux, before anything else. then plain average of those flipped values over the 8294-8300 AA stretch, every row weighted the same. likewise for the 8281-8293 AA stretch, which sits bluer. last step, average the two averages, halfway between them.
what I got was 0.114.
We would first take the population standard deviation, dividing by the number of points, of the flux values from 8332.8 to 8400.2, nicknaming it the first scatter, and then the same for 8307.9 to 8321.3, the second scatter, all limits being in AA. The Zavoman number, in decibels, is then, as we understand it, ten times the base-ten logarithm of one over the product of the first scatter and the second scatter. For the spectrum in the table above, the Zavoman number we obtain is 3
